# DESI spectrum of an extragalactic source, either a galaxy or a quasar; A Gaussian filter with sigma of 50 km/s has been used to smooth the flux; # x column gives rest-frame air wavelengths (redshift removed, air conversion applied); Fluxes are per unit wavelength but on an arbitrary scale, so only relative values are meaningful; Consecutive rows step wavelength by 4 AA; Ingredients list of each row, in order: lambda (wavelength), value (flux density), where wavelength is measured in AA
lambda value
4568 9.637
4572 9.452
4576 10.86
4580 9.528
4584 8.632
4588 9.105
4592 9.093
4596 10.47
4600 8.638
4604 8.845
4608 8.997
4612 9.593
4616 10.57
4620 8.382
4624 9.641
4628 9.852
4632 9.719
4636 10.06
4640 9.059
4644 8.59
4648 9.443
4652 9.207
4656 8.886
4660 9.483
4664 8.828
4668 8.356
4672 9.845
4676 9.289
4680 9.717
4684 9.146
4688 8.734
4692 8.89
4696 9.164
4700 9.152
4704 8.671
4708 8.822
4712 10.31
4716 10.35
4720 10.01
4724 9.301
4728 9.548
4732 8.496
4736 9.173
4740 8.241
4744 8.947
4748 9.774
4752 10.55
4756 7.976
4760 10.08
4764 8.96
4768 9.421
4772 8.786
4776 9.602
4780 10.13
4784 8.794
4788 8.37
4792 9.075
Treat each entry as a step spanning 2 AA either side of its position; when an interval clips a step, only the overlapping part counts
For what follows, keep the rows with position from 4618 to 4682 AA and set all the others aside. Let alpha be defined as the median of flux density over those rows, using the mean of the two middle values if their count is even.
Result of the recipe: 9.37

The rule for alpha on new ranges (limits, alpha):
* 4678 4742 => 9.16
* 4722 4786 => 9.24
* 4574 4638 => 9.56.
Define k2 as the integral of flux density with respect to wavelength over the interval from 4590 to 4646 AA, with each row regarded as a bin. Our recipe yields 526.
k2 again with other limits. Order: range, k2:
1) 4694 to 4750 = 520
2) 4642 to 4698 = 510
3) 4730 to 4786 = 516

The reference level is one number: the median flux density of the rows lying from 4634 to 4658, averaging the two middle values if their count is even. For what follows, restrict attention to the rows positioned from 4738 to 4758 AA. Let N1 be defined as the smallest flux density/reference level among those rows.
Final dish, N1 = 0.873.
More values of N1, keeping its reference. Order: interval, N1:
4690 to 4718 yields 0.949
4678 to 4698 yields 0.956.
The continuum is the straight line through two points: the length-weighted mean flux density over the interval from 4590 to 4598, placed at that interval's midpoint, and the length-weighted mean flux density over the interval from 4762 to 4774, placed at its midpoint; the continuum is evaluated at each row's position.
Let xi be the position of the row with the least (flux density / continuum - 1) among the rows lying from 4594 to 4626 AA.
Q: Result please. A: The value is 4620 AA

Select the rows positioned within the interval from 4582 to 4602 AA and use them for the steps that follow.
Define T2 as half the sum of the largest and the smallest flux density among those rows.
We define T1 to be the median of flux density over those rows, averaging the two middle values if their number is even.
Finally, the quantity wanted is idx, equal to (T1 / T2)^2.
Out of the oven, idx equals 0.91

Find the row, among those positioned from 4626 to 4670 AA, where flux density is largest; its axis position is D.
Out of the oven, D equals 4636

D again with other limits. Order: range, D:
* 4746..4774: 4752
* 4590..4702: 4616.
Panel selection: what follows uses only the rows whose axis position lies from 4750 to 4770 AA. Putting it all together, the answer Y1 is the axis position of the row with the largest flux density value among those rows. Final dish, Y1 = 4752 AA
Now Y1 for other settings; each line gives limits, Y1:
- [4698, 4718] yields 4716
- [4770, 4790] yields 4780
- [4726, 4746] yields 4728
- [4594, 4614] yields 4596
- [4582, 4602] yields 4596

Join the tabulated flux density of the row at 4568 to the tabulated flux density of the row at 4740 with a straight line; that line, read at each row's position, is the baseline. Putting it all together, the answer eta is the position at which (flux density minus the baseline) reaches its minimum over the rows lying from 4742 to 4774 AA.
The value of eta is 4756 AA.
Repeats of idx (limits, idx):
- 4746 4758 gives 1.11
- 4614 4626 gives 1.04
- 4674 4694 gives 0.98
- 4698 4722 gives 1.01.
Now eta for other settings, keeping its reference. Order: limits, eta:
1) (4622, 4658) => 4644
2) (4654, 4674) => 4668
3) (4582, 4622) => 4584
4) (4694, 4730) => 4704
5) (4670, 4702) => 4688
